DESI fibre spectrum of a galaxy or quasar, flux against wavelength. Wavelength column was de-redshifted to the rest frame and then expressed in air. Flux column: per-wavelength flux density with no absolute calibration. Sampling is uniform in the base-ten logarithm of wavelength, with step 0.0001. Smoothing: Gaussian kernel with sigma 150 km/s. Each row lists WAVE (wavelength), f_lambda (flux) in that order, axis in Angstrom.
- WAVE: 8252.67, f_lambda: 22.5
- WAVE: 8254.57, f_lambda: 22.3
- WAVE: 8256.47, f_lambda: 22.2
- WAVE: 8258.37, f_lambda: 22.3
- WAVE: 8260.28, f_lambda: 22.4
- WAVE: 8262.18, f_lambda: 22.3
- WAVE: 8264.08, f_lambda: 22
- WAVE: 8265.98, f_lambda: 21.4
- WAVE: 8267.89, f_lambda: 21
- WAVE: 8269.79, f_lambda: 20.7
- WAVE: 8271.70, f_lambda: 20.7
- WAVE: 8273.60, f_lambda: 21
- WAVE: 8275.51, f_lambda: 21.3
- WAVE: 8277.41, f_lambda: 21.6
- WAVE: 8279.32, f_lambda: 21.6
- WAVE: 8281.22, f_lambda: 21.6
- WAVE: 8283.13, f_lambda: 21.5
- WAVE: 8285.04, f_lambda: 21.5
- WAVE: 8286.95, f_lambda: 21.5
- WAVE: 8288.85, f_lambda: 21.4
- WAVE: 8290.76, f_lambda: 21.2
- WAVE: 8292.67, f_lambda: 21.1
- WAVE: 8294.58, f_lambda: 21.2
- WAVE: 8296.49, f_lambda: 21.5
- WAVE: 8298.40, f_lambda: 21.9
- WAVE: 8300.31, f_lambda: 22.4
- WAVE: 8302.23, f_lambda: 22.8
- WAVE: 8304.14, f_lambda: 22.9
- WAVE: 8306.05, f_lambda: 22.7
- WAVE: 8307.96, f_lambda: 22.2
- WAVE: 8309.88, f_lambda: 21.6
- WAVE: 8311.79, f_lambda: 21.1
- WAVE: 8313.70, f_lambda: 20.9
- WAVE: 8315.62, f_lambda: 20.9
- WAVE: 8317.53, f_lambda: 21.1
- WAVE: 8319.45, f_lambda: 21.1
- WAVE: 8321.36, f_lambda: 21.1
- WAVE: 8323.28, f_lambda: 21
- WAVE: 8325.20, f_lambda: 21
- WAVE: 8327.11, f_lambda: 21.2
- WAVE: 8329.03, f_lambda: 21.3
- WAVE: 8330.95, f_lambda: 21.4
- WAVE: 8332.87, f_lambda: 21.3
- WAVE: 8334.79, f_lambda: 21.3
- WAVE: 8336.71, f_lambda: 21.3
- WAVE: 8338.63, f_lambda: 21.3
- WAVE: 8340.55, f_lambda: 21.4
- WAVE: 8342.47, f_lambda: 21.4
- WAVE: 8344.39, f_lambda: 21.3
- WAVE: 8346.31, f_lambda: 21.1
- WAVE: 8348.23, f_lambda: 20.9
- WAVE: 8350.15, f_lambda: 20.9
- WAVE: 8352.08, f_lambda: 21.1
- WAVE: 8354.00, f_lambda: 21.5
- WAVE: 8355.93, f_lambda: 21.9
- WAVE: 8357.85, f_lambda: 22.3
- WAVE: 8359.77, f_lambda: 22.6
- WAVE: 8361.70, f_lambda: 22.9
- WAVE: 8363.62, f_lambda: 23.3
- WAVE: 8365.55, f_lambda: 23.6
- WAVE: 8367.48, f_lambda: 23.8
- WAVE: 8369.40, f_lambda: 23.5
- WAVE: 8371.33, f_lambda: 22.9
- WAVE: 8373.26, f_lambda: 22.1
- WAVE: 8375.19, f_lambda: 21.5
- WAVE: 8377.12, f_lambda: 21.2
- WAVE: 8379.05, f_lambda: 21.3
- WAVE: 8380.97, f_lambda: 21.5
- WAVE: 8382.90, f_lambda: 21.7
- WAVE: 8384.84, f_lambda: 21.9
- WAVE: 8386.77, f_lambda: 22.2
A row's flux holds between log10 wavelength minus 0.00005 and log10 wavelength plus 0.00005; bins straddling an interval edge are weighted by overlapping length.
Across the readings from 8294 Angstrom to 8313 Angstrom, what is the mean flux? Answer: 22.0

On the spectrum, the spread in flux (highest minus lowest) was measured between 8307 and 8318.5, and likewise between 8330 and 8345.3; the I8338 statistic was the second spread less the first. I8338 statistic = -1.20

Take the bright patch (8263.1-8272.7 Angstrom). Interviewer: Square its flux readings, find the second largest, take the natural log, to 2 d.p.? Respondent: 6.13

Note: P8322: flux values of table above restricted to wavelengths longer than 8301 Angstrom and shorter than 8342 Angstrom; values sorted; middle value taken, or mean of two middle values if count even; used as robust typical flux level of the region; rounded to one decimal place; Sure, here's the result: 21.3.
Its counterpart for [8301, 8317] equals 21.9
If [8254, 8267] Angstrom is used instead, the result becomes 22.3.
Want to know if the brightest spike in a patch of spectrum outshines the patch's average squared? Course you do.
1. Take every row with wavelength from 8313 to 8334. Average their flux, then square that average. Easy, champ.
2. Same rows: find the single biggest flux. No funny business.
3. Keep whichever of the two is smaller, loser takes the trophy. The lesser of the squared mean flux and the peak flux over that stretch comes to 21.4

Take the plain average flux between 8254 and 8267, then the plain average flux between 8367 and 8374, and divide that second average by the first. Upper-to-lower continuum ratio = 1.04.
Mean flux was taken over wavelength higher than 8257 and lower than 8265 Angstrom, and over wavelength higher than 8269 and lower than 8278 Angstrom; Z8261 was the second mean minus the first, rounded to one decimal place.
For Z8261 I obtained -1.2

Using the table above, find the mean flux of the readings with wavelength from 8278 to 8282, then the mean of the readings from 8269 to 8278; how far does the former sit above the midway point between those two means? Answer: 0.3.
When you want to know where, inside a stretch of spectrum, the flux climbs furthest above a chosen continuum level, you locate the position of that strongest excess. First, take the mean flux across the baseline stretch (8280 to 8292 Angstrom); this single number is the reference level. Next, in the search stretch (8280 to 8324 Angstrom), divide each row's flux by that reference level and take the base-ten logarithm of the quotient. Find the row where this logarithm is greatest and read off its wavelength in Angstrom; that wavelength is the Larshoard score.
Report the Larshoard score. 8304.14 Angstrom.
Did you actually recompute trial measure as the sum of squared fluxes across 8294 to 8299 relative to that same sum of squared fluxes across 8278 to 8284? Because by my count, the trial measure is 1.0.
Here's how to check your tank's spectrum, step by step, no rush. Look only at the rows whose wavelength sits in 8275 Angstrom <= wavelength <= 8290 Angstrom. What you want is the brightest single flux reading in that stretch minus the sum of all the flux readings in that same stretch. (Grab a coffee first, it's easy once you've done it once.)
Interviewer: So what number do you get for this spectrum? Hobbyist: -150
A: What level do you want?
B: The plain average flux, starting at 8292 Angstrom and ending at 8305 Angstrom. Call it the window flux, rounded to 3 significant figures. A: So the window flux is 22.0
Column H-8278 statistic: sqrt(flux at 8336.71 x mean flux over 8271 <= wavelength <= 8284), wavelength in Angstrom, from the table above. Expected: 21.3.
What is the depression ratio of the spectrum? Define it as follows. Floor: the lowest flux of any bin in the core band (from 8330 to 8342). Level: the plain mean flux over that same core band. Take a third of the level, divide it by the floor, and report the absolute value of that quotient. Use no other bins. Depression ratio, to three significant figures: 0.334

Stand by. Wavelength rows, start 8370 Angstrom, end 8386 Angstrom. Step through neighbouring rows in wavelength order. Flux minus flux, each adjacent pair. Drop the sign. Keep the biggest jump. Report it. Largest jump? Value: 0.80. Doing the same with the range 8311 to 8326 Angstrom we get 0.20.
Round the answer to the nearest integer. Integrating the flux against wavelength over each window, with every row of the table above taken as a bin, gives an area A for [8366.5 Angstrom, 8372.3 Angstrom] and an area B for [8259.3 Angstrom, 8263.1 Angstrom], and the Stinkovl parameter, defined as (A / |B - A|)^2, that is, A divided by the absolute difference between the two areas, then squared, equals 7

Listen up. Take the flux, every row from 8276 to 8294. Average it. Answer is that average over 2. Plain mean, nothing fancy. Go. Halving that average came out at 10.72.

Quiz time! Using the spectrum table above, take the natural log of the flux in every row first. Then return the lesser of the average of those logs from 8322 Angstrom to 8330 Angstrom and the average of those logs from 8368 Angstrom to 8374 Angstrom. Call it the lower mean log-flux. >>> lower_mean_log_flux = 3.05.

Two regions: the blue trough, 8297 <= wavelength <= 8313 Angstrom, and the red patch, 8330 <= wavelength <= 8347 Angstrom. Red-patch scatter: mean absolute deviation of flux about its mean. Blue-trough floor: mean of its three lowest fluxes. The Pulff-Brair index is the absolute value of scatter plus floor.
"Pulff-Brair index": 21.59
